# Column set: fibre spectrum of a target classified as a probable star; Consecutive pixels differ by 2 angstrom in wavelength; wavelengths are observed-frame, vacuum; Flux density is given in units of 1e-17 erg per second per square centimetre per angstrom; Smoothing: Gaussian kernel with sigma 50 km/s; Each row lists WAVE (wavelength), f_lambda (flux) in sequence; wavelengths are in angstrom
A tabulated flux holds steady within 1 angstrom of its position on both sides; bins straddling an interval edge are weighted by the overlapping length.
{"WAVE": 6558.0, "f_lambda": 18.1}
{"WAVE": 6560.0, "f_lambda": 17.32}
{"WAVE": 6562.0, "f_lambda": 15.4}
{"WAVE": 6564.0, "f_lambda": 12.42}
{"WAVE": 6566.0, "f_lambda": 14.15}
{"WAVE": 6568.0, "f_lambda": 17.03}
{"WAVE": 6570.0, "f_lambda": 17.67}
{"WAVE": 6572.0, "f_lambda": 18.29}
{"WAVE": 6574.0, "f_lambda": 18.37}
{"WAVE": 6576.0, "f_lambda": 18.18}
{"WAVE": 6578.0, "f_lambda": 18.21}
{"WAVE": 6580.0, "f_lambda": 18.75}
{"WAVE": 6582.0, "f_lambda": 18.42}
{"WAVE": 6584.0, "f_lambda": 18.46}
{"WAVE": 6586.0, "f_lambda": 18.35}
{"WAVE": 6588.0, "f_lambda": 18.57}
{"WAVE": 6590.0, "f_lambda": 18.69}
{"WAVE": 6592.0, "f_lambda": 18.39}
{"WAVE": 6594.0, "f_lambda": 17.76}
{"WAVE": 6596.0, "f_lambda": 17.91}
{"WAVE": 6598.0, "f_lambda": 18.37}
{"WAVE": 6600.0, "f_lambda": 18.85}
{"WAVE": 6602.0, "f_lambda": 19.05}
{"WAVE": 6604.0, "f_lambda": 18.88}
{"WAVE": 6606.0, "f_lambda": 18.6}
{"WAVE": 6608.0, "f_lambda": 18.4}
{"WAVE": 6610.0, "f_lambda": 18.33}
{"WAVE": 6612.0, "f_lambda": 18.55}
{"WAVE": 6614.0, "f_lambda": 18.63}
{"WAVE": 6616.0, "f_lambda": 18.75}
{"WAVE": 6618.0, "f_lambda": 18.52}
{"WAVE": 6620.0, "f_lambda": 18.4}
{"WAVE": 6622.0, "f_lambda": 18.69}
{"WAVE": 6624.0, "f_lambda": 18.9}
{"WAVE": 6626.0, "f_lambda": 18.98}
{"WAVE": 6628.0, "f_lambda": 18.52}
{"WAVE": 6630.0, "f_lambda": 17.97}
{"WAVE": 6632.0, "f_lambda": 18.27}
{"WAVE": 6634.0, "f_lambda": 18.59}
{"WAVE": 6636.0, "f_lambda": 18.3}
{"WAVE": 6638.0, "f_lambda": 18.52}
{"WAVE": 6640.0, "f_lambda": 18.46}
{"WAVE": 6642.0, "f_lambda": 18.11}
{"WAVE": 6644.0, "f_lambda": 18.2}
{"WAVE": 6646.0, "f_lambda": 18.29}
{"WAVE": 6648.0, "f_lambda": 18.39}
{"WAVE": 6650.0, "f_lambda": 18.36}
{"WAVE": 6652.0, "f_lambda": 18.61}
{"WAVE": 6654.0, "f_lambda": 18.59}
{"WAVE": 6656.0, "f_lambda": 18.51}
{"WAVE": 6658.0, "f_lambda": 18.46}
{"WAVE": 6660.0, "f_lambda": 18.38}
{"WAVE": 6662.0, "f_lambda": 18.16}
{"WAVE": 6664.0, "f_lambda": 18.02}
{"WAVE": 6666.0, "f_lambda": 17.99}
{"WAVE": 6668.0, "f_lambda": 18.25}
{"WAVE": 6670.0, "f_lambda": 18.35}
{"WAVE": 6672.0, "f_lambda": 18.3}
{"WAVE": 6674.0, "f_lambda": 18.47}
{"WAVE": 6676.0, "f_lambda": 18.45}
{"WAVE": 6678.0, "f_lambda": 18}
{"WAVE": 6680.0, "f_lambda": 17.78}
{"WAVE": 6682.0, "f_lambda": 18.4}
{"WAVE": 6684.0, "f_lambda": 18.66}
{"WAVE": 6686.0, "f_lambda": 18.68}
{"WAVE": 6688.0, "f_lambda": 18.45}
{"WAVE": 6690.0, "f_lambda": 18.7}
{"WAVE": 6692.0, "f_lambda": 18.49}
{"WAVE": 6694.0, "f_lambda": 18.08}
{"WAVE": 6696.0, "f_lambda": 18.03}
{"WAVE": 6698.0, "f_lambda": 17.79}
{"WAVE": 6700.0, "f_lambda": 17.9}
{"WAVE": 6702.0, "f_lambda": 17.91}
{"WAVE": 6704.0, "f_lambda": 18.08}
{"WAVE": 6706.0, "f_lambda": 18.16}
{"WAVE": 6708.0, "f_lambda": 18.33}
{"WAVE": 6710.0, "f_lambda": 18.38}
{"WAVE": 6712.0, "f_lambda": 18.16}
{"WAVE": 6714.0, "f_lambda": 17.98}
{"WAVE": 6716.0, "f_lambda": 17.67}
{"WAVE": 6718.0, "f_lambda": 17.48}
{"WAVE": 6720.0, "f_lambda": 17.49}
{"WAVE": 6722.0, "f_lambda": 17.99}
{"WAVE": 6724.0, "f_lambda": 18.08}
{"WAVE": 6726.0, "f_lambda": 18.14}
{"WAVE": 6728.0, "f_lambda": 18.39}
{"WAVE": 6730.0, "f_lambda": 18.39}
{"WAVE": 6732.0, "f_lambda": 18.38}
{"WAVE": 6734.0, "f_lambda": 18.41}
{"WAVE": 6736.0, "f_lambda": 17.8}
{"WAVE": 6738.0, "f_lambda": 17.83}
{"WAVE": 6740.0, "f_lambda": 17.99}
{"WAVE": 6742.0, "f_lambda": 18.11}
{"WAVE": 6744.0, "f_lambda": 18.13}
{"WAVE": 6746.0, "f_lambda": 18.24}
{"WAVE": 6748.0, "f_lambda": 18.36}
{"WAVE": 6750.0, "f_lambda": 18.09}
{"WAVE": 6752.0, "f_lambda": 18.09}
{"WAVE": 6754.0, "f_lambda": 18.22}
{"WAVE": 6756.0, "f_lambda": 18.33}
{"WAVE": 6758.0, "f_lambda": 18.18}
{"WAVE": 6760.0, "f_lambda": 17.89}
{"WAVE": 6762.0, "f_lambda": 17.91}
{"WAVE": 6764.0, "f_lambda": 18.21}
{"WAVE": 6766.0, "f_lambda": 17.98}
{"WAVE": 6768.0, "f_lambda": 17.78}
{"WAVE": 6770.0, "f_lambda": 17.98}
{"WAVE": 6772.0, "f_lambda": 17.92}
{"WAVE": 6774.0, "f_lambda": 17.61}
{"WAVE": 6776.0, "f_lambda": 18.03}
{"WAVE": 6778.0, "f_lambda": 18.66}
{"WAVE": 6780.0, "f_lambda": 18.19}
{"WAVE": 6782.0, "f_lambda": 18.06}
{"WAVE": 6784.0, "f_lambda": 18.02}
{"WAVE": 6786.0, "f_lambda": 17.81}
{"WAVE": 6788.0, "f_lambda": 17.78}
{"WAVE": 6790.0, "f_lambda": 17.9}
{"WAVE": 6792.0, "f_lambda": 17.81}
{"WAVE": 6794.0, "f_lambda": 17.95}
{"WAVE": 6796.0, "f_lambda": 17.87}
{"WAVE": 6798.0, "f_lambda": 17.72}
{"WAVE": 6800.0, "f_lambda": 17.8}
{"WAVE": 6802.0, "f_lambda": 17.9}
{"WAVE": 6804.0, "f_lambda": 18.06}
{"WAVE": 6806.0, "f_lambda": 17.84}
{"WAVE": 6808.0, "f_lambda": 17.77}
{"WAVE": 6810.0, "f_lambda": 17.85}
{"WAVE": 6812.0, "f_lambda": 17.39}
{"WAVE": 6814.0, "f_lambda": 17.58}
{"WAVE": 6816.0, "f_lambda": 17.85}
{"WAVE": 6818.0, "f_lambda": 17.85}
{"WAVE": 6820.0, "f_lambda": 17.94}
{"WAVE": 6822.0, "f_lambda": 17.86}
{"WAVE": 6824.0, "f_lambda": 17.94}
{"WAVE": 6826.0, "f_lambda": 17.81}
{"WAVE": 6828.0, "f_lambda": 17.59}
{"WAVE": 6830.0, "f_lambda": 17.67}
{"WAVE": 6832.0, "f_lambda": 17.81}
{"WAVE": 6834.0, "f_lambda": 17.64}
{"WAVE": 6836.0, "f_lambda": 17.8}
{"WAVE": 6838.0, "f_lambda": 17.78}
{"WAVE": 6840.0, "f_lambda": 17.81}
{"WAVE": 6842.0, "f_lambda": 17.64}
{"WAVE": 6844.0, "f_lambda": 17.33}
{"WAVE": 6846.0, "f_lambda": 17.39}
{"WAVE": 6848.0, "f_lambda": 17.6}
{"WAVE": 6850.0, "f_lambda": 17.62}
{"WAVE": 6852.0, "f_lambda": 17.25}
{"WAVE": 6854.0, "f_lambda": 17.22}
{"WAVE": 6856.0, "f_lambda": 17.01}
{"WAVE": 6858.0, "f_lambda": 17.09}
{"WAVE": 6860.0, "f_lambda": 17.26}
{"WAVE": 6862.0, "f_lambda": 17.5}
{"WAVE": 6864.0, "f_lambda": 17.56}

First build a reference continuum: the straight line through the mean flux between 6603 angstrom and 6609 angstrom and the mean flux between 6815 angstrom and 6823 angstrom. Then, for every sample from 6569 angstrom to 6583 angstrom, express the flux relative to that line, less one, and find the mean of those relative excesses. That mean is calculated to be -0.025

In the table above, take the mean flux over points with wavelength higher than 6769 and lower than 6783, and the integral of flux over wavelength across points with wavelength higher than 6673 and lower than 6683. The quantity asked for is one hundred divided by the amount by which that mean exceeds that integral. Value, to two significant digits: -0.61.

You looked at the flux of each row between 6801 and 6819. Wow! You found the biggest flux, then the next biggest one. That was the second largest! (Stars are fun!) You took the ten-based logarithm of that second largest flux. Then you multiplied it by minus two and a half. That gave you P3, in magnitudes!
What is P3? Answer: -3.132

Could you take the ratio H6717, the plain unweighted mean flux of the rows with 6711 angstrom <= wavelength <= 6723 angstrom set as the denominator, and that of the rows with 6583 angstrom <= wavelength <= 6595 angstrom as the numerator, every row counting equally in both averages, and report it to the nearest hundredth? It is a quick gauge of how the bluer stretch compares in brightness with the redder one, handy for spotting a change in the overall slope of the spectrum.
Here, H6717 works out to 1.03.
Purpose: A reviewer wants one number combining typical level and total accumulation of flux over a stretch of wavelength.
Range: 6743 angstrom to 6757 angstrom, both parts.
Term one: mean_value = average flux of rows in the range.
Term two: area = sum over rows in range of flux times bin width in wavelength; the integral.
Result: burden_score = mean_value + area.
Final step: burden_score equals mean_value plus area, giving 273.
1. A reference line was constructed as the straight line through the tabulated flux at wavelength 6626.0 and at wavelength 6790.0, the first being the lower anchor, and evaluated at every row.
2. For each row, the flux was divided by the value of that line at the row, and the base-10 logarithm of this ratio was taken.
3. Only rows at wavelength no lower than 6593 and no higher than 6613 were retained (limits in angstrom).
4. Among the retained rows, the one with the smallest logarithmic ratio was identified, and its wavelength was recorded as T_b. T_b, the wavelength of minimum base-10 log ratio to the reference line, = 6594.0 angstrom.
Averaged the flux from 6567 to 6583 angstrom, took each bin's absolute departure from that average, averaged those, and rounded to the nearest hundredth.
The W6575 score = 0.38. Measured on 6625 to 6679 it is 0.18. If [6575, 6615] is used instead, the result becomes 0.24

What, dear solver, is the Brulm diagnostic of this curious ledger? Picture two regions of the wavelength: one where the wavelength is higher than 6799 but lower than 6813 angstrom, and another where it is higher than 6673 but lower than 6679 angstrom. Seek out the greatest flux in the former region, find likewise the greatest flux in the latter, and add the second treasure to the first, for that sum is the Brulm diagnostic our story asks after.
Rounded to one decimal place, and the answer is 36.5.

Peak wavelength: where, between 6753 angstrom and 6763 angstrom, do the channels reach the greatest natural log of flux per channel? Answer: 6756.0 angstrom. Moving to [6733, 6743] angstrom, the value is 6734.0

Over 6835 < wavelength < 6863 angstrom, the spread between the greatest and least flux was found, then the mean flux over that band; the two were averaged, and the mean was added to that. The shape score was 26.6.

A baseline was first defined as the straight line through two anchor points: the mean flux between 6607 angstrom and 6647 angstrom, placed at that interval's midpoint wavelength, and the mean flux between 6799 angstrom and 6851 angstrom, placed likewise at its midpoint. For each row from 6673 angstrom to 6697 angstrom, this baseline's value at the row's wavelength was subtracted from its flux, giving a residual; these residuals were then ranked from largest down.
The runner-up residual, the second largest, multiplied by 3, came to 1.29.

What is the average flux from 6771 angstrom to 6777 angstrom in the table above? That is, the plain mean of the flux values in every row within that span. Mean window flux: 17.9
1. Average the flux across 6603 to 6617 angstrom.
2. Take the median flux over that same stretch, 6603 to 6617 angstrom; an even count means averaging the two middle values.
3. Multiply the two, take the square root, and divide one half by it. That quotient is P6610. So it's 0.0269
